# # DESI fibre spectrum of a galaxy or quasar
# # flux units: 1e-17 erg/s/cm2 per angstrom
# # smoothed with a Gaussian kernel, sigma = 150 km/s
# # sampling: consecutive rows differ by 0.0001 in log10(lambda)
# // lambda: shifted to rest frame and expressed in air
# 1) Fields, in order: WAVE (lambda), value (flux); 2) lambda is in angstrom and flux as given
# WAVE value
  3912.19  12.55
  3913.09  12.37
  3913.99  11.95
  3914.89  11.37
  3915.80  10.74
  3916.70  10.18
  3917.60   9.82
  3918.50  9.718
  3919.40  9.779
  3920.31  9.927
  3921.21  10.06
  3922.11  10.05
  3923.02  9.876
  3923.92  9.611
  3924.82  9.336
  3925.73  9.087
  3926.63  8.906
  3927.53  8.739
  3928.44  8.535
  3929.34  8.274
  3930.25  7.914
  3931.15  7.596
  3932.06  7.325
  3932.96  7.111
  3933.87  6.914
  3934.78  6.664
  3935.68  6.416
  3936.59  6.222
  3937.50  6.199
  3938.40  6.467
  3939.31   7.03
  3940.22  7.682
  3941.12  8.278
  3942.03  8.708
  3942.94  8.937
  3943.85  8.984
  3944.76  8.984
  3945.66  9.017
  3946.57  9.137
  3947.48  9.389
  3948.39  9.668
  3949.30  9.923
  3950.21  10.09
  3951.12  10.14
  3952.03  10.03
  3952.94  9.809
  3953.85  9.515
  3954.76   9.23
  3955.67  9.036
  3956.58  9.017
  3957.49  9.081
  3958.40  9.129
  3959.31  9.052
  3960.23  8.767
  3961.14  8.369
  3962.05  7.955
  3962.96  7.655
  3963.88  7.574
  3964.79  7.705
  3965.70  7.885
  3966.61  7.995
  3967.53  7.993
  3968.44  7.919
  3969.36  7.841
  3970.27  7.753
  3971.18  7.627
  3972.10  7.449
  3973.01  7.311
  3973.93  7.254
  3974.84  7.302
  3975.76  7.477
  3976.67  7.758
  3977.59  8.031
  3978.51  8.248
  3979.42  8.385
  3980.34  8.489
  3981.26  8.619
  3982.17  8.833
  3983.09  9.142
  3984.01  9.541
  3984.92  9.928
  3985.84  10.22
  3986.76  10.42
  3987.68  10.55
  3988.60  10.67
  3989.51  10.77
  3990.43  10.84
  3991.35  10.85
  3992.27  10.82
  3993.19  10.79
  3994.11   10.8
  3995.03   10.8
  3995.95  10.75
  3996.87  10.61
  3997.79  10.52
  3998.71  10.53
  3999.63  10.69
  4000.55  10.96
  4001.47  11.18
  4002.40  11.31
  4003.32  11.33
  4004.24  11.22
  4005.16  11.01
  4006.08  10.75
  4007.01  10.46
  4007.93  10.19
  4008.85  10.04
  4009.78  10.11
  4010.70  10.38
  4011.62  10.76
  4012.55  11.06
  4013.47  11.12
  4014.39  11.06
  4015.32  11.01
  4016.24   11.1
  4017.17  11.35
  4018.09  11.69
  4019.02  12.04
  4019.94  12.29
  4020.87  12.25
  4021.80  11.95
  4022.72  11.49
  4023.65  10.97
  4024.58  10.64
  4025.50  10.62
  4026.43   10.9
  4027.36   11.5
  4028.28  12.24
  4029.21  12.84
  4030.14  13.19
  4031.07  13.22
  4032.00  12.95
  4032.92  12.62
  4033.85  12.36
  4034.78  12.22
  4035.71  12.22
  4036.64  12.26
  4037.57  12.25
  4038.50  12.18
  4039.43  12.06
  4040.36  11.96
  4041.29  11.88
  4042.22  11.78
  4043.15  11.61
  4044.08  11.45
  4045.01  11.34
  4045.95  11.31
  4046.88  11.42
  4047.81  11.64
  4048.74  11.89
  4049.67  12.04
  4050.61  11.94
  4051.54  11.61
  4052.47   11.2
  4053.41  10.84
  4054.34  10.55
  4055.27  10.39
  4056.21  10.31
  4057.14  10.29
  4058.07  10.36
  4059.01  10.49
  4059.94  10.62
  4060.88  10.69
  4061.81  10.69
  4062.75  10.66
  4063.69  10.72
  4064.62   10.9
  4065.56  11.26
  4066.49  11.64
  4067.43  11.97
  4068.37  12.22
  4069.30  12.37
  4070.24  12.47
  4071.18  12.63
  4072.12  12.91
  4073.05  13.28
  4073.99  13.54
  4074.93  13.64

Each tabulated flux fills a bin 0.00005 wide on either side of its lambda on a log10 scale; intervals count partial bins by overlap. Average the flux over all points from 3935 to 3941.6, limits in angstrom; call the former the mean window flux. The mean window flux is 6.9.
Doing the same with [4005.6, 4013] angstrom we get 10.5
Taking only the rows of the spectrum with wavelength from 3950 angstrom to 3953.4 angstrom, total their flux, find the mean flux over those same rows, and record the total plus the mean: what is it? 50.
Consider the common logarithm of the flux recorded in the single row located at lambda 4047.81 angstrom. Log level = 1.066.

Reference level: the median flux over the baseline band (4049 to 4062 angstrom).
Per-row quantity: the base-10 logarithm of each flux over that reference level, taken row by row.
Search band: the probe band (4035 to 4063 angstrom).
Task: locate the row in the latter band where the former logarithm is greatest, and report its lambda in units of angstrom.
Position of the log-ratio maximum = 4036.64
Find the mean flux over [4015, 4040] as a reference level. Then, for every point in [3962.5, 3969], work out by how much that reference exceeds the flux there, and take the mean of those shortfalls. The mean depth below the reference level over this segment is 4.1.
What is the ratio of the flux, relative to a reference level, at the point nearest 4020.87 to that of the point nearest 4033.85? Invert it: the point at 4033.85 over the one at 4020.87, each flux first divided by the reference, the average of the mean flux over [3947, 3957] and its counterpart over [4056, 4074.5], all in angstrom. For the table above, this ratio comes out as 1.0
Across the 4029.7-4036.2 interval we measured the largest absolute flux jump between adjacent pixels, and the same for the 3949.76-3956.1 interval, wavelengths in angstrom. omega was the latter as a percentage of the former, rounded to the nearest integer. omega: 89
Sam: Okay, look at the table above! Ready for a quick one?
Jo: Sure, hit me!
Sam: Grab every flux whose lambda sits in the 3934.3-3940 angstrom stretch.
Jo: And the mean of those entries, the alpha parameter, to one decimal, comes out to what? 6.5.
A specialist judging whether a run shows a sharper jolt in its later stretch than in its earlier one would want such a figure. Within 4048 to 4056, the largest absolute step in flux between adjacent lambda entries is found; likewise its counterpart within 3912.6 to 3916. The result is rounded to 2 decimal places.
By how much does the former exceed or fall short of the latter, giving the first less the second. -0.22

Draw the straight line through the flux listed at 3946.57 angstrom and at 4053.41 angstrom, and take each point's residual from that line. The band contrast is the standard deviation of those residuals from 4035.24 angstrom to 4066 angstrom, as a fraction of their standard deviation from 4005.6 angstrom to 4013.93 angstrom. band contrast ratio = 2.1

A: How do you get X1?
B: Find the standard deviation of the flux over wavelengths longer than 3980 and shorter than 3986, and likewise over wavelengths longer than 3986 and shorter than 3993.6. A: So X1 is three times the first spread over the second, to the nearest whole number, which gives 13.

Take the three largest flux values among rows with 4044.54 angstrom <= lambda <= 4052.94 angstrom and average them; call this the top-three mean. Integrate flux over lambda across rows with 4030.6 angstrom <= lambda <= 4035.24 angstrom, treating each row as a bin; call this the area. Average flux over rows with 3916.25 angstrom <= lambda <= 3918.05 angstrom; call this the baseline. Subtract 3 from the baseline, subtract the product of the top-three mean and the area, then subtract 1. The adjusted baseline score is -698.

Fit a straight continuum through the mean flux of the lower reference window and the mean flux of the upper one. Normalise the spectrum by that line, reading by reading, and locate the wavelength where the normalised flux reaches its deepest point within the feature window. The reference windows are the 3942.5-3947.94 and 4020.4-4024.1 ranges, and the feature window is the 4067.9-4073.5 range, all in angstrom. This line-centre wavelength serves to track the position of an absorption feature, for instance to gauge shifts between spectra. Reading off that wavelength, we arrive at 4068.37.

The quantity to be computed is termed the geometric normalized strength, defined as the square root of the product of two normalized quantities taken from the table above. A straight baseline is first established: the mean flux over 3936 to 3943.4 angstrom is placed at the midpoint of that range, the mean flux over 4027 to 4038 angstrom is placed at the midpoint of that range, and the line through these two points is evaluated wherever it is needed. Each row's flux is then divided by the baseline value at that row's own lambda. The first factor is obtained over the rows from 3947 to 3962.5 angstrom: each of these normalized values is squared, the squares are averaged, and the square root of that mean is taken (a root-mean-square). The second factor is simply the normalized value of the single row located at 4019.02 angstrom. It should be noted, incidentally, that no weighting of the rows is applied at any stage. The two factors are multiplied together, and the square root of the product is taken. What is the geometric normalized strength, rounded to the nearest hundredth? 1.08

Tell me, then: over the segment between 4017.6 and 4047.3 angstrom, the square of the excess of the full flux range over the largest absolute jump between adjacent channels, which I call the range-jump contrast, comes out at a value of 3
